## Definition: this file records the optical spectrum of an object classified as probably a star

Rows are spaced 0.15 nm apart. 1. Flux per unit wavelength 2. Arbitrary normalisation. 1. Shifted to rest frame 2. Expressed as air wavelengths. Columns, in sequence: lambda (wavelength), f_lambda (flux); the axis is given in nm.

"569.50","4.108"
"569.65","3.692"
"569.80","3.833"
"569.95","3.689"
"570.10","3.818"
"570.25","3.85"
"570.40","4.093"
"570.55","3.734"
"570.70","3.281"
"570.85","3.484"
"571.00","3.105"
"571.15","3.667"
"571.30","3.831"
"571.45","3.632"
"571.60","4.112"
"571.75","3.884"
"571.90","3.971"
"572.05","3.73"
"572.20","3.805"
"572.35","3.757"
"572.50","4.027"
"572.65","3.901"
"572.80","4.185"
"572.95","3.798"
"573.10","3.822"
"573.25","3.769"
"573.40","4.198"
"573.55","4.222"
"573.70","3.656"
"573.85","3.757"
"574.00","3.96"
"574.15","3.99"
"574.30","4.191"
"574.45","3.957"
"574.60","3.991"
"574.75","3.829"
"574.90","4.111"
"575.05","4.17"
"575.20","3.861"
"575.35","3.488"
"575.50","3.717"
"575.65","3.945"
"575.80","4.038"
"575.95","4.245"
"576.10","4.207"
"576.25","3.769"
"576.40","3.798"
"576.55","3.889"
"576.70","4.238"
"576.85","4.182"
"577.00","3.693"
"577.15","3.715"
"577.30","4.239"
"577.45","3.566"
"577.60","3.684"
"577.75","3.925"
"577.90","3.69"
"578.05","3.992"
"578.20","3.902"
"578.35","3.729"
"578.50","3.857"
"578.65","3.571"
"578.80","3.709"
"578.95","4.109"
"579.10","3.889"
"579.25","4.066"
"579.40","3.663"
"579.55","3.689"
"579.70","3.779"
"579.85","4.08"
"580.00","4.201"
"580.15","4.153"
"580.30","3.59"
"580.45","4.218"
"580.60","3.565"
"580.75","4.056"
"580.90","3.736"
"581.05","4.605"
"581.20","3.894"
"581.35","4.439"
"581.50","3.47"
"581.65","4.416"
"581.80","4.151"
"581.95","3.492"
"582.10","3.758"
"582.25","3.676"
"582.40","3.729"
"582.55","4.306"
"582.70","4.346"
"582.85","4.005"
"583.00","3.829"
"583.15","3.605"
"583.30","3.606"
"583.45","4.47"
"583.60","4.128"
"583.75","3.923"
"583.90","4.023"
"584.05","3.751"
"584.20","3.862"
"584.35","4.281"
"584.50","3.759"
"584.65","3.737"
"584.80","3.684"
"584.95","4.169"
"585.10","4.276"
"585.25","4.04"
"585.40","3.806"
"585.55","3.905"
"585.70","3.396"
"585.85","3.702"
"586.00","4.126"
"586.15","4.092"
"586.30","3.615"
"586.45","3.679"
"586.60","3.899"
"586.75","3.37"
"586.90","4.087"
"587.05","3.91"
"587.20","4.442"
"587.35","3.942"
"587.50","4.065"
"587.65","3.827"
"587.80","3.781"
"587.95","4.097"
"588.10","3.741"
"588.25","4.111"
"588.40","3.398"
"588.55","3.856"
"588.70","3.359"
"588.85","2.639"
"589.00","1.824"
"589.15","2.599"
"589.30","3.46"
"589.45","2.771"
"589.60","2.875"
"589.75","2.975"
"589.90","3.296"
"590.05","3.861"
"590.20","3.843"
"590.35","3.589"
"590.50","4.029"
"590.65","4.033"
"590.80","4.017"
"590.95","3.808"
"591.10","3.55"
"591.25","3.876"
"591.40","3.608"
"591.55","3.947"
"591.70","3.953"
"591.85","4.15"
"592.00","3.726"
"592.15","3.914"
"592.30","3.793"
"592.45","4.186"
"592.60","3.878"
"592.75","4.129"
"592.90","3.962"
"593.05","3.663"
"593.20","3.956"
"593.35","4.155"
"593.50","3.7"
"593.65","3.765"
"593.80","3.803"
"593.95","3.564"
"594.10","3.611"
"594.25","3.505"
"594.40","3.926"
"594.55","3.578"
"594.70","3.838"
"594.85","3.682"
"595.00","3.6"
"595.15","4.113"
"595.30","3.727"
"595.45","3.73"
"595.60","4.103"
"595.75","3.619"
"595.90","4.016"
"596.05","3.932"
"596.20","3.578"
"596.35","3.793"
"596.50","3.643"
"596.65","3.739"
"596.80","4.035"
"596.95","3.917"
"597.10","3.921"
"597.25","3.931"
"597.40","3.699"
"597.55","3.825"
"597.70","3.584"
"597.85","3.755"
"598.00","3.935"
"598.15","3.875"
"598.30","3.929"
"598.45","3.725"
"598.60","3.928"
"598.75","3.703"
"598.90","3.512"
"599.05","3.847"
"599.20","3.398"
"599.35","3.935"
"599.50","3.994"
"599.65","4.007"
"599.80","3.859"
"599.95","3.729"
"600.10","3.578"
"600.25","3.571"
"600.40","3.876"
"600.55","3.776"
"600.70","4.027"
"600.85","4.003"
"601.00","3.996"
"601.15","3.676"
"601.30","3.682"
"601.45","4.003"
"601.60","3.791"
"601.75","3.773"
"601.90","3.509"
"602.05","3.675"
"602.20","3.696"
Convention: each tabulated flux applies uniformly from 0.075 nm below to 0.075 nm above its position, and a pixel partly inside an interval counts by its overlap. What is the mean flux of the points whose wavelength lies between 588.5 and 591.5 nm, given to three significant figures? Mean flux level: 3.39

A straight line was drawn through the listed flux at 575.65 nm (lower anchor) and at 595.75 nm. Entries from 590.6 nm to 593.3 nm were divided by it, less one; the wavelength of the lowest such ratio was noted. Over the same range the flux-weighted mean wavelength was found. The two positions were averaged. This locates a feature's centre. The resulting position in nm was 591.51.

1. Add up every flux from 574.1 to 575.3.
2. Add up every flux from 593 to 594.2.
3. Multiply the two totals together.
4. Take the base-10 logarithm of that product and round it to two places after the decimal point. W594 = 2.99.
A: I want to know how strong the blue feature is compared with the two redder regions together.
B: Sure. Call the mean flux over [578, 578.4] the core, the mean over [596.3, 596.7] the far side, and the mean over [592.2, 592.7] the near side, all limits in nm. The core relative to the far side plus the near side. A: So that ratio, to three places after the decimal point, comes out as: 0.505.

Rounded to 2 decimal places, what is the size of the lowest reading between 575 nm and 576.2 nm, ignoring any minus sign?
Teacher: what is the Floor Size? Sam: 3.49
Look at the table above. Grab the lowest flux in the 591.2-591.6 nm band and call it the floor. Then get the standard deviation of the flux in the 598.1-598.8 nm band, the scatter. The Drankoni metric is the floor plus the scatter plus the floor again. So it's 7.3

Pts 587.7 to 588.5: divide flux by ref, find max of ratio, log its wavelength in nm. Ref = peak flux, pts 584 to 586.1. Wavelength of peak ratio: 588.25 nm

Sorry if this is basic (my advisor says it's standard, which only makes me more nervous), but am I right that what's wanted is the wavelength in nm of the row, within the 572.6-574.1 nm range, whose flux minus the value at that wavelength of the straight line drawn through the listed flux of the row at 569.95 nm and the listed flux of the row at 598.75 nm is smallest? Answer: 573.70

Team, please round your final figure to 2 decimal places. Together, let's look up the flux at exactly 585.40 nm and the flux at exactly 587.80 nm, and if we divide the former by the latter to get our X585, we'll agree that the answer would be 1.01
